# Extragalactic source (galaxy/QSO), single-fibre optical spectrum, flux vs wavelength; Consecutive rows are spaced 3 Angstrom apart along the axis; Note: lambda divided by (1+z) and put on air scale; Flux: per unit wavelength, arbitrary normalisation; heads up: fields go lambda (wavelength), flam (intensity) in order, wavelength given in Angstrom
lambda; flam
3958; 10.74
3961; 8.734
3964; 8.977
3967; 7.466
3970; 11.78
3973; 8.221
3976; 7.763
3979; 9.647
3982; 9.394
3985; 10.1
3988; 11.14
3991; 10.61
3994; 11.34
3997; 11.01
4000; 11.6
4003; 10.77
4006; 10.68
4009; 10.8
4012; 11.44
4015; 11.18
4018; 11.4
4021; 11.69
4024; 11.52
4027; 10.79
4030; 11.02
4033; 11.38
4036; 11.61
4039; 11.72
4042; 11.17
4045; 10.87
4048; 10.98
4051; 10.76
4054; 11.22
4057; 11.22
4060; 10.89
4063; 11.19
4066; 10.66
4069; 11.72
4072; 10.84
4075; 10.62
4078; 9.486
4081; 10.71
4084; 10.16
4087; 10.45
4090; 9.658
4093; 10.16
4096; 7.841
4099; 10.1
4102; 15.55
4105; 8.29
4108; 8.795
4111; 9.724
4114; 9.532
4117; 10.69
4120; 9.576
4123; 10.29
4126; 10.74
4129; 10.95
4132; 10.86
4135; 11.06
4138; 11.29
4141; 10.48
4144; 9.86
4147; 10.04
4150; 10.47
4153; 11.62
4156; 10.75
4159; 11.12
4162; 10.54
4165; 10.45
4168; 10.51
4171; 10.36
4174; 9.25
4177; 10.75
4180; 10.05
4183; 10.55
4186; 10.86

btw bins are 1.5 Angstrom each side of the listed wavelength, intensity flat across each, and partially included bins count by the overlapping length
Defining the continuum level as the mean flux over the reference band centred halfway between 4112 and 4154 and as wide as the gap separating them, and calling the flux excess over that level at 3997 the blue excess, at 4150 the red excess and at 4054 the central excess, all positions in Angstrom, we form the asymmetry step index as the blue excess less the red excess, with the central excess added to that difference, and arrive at 1.2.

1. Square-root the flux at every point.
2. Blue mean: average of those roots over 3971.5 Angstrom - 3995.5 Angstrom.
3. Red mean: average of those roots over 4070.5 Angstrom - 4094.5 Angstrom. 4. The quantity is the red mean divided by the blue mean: 1.03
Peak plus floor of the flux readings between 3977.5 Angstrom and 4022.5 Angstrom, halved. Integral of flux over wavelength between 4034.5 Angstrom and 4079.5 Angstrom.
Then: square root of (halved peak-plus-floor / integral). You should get 0.146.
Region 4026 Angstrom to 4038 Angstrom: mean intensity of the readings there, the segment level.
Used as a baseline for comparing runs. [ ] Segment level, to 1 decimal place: 11.2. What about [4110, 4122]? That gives 9.9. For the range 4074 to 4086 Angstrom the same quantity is 10.2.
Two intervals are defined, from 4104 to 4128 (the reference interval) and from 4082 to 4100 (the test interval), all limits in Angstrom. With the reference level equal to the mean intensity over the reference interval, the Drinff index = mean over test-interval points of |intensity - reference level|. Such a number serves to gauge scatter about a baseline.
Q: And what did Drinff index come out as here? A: 0.66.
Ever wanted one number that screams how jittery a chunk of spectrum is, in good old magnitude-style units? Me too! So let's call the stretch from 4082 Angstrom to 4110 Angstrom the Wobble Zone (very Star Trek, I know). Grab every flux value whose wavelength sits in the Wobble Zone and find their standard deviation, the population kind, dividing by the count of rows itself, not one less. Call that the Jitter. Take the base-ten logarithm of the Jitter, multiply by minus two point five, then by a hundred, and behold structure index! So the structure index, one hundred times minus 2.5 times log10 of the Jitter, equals -81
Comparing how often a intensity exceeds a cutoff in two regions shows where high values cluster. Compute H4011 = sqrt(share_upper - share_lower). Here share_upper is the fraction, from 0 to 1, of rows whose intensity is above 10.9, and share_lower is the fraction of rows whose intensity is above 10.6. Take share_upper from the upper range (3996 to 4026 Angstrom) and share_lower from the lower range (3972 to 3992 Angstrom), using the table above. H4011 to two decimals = 0.64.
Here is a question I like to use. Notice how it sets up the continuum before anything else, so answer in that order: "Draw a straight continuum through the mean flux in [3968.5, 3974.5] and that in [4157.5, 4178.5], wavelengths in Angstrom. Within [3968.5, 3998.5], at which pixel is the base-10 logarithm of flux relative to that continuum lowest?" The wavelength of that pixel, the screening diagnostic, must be 3976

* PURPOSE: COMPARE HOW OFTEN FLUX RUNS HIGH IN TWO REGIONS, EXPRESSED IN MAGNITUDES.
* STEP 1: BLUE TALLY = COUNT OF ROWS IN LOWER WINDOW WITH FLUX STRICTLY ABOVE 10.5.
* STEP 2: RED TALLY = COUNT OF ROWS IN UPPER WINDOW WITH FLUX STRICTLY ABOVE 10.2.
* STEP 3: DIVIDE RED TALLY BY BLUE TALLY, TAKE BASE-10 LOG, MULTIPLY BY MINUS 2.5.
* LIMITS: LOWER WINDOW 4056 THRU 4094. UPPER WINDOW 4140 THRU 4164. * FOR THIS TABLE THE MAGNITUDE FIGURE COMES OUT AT 0.3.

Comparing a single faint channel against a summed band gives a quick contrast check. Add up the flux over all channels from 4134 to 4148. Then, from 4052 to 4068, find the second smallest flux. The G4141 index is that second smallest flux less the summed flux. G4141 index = -41.8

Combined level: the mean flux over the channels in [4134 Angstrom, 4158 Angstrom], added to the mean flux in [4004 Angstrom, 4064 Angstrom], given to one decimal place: 21.9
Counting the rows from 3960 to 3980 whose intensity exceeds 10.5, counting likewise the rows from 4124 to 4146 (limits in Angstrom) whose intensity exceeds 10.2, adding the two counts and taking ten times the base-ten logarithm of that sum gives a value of 8.5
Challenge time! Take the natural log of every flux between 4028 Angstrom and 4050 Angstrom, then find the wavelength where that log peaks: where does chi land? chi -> 4039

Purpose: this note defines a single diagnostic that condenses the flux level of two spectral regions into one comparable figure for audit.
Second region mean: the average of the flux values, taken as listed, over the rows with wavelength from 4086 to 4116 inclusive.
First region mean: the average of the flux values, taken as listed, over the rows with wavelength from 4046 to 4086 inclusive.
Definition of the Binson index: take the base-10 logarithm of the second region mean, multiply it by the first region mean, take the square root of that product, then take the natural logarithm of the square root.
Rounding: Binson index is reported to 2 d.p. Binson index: 1.19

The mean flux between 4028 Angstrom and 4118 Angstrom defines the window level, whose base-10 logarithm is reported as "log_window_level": 1.03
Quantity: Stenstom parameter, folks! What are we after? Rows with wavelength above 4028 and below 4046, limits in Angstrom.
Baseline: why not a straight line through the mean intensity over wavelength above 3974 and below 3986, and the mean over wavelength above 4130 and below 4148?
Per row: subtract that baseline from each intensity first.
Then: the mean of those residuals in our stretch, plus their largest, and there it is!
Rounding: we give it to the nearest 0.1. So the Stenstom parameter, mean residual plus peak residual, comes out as 3.6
